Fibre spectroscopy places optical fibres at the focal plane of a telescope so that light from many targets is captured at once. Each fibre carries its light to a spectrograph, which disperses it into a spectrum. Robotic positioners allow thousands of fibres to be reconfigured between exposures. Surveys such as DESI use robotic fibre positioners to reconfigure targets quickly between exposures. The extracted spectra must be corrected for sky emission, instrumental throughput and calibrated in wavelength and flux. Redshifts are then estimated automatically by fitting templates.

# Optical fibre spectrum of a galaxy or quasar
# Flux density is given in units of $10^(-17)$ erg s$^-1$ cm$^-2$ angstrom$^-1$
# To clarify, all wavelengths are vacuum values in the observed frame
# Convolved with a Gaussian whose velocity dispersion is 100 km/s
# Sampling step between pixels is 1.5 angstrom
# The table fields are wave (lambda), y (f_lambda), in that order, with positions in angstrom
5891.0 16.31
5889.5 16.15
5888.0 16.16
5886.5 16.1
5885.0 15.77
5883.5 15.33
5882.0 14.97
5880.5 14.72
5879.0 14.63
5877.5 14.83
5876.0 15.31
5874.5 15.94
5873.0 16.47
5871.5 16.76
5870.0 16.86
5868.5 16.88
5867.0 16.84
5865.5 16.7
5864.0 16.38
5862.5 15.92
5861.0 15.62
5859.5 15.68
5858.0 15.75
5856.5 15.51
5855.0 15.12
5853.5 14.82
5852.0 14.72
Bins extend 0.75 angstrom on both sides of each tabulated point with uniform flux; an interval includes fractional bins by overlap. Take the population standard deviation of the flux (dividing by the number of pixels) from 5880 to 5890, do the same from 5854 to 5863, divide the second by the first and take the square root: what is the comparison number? 0.67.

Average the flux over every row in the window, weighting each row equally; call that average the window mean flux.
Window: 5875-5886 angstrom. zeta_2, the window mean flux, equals 15.1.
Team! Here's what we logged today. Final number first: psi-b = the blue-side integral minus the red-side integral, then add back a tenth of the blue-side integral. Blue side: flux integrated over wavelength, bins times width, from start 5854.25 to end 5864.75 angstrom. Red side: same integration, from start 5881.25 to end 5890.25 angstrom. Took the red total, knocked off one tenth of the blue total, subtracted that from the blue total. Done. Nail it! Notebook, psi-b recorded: 40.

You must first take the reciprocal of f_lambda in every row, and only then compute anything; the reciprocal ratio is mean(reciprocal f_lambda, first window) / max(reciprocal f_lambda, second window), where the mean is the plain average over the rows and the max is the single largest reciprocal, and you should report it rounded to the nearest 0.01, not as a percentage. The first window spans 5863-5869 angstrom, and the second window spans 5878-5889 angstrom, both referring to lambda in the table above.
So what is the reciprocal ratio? 0.88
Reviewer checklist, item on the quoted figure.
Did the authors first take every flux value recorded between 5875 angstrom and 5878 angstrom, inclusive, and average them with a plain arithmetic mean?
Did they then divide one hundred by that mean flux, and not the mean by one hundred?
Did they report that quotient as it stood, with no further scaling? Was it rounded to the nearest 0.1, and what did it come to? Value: 6.6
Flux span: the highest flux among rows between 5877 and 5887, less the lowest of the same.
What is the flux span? 1.5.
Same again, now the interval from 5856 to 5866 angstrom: 1.2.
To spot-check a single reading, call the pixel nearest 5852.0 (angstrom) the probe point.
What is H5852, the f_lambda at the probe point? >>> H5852 14.72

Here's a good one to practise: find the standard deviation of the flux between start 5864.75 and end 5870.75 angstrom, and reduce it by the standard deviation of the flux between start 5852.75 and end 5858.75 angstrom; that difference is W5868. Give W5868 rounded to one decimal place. -0.3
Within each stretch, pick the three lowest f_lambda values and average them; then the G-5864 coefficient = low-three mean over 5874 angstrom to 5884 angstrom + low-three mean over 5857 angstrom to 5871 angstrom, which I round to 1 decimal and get 30.4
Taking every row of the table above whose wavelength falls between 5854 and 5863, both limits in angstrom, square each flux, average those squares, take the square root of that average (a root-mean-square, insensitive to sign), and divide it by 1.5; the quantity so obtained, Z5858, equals 10.4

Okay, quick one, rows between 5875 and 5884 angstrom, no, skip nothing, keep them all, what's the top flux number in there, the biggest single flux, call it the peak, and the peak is 15.33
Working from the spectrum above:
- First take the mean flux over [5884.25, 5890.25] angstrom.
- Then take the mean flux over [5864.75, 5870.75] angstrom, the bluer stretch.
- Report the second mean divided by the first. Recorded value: 1.05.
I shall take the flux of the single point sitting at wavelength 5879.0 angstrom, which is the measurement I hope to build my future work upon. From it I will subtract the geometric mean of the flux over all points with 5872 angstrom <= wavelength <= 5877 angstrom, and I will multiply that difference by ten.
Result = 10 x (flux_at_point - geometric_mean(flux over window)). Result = -13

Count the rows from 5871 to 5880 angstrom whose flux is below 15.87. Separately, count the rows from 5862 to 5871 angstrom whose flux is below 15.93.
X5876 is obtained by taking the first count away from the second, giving -2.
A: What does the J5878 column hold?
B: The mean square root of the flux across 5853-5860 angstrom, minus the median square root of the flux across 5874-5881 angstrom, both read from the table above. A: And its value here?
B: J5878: 0.07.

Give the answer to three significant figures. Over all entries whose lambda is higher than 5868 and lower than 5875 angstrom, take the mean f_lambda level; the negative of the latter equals -16.6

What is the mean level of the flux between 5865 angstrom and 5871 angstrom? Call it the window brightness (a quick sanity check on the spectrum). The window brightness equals 16.8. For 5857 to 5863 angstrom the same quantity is 15.7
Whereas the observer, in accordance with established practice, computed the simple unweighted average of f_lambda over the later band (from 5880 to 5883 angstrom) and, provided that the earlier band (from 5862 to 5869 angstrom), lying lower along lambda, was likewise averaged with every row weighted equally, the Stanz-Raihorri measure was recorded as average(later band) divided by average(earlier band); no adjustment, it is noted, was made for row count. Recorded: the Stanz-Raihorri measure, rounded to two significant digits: 0.90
